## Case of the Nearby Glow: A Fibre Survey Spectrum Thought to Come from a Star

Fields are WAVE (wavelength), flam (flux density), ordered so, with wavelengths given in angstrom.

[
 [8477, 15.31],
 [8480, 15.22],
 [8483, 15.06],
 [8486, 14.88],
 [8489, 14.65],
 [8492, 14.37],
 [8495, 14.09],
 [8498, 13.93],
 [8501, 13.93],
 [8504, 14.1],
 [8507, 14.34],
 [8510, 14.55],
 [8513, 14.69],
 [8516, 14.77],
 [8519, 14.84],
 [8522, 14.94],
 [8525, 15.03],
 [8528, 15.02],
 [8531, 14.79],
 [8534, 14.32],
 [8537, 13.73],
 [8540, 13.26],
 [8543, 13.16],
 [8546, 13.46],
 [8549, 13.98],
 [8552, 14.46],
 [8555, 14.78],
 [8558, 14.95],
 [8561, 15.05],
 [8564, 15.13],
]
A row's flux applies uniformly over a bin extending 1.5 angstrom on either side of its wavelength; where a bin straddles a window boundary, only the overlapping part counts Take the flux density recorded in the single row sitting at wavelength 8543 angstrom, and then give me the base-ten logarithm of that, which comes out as 1.12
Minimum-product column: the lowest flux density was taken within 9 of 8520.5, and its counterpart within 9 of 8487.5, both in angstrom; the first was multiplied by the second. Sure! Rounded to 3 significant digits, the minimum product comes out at 207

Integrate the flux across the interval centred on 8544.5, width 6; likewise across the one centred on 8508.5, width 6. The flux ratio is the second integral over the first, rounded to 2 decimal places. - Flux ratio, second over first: 1.09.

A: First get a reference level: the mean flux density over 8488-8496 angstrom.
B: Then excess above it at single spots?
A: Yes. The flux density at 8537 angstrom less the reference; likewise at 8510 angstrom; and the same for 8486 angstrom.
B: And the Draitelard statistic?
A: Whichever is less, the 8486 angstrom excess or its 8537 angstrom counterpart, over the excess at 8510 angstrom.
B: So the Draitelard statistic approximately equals -3.6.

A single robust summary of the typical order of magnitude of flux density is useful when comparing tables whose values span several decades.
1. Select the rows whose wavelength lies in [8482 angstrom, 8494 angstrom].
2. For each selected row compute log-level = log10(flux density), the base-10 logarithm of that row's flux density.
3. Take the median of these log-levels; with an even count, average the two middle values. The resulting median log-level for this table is 1.17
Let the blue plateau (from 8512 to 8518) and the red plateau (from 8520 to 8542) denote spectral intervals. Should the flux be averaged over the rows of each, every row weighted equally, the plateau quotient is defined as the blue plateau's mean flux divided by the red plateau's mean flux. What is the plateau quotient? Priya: 1.02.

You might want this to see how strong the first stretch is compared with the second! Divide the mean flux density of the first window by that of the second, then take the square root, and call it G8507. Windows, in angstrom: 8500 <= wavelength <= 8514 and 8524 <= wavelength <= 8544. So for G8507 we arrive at 1.00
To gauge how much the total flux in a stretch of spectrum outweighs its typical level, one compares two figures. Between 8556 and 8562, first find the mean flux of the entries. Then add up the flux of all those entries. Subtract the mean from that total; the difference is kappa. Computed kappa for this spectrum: 15.0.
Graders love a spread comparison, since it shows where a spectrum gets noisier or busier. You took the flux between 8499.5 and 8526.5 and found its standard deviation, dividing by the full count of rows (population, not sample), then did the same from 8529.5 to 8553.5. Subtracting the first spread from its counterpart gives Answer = 0.2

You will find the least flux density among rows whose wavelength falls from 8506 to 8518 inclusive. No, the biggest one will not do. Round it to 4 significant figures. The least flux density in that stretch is 14.34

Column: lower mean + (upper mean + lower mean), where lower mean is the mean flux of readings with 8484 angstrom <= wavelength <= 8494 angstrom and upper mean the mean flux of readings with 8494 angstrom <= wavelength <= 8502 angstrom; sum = 43.2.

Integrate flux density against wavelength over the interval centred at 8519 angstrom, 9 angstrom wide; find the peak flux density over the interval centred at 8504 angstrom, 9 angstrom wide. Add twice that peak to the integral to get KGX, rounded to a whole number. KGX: 162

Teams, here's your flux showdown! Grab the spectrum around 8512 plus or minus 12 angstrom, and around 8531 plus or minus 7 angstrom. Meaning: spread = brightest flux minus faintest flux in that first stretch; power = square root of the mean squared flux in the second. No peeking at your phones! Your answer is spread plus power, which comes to 15.6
